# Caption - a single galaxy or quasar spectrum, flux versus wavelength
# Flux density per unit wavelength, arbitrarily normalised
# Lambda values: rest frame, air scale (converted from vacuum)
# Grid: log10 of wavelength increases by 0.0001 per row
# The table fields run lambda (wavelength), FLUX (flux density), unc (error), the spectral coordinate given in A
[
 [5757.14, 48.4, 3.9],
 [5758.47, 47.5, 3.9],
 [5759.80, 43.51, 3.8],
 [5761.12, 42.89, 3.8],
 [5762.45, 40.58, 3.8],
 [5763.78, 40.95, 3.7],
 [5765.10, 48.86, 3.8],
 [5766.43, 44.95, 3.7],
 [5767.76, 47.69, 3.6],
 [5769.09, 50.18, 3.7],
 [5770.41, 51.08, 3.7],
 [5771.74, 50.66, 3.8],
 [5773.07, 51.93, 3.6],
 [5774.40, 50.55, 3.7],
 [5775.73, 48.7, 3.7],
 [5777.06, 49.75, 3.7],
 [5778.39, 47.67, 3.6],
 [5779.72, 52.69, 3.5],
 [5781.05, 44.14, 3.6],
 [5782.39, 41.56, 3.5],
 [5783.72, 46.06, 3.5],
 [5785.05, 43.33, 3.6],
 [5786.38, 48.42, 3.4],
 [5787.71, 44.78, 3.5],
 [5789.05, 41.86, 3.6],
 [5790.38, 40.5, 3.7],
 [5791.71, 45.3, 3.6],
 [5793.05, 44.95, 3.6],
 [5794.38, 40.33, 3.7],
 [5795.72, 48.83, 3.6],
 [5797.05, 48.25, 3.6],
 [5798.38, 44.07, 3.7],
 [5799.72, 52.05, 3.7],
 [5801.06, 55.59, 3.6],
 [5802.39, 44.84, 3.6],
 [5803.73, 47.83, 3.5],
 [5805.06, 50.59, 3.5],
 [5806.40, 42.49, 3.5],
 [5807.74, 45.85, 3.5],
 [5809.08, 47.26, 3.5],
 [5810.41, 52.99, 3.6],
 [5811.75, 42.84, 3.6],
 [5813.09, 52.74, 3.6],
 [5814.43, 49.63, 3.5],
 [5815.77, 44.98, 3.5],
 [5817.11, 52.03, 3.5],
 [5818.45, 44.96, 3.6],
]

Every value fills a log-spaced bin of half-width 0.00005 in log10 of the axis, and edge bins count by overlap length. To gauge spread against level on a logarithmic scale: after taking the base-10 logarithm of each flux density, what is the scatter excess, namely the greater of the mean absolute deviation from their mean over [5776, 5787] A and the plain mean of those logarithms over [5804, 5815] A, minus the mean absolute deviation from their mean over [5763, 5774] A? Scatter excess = 1.65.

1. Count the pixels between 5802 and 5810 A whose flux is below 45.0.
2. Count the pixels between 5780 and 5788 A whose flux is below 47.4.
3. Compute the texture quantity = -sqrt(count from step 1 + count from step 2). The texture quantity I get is -2.65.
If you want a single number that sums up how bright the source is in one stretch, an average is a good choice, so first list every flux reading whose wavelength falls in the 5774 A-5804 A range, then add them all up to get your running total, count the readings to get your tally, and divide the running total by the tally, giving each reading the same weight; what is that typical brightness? 46.6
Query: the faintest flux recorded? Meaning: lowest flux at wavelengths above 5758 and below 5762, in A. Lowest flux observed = 42.89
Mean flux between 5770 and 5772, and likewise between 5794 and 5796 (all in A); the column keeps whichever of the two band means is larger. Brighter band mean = 50.9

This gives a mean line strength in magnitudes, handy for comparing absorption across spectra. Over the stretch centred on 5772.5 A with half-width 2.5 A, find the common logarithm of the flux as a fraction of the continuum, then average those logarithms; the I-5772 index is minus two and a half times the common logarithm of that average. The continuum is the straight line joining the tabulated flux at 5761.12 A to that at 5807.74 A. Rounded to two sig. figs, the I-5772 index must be 2.9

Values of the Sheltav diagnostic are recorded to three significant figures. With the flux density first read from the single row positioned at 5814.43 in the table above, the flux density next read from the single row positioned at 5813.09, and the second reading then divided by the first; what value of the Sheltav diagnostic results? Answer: 1.06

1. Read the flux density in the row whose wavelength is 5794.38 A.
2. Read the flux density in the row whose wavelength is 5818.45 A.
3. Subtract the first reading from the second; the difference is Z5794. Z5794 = 4.6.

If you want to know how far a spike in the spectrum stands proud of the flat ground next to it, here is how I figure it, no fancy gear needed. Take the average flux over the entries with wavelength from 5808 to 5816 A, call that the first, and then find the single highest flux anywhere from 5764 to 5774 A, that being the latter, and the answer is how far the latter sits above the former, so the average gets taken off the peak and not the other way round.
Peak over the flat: 3.5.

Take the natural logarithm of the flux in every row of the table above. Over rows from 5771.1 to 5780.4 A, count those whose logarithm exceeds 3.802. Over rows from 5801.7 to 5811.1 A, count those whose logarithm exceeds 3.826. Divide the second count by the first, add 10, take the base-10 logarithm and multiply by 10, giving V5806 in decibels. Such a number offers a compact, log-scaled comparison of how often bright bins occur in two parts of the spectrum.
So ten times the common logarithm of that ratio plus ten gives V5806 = 10.24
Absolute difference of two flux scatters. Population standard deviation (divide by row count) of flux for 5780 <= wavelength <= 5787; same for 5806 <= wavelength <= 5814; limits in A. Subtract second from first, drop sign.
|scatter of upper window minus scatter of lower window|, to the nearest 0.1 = 1.9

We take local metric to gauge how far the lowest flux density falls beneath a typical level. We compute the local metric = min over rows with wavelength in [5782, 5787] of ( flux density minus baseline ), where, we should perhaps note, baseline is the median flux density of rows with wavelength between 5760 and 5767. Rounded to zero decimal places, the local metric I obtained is -1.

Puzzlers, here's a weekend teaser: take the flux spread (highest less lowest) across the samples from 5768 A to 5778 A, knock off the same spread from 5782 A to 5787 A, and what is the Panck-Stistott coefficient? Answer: -3.6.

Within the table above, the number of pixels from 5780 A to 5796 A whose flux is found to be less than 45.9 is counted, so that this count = 9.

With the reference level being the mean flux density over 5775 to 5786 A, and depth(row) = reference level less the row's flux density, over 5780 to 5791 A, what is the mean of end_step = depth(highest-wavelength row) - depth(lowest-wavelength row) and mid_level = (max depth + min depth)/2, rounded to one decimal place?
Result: 3.0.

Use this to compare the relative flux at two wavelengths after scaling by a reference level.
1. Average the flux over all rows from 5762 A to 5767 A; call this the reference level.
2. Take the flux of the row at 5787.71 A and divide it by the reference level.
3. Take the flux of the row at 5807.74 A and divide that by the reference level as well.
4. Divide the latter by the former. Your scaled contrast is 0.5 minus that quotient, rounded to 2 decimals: -0.52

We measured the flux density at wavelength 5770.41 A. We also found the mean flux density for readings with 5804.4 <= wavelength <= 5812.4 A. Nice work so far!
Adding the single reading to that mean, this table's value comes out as 98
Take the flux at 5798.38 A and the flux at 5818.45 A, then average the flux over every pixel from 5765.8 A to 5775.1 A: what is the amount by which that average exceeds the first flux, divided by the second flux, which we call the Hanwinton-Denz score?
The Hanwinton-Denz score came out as 0.12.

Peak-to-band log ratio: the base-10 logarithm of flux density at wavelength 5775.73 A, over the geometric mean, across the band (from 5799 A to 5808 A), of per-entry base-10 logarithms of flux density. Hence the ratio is 1.00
